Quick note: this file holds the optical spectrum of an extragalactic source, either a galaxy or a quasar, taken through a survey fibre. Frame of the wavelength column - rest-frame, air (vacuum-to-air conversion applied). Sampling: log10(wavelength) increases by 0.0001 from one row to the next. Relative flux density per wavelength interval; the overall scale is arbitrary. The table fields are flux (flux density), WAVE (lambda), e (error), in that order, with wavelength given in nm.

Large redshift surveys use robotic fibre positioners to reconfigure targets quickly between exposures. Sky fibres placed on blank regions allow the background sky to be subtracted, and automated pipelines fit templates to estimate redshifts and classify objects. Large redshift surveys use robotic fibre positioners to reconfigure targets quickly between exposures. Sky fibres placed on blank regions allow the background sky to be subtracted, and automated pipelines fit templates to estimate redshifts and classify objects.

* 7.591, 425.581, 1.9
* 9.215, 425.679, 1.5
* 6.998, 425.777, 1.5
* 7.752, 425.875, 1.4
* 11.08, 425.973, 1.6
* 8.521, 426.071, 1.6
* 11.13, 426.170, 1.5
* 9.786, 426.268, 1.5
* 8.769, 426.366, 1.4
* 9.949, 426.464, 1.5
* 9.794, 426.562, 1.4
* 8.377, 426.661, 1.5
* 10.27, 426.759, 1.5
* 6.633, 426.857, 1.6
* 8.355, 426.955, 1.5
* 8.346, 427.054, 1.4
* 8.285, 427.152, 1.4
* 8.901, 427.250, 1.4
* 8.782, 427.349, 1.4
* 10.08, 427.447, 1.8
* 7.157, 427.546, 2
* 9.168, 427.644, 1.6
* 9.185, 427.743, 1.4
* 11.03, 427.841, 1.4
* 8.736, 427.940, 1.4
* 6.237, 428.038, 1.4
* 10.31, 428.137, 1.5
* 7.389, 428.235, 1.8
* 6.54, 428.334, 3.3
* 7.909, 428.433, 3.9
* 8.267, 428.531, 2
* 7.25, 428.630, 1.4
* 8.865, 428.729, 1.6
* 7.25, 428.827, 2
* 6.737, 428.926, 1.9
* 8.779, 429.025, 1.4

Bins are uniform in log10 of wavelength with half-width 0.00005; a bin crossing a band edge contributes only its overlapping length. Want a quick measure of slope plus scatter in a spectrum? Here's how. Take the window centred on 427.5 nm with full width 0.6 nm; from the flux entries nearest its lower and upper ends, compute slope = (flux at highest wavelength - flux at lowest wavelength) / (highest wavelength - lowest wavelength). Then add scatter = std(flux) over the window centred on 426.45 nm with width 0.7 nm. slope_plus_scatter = 1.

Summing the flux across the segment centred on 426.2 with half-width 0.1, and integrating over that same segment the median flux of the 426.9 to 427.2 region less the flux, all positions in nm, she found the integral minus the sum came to -21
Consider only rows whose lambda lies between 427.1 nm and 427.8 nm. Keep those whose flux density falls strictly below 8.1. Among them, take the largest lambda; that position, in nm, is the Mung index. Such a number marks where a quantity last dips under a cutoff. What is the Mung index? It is 427.546 nm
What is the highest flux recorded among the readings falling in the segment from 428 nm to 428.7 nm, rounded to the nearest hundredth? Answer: 10.31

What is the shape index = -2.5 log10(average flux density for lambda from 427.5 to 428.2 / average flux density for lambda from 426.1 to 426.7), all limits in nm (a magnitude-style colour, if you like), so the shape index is 0.09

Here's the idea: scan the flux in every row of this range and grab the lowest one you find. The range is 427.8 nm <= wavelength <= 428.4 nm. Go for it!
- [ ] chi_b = 6.237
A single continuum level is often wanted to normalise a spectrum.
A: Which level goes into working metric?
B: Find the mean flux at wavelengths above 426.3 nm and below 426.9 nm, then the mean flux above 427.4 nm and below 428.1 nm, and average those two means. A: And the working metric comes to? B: 8.9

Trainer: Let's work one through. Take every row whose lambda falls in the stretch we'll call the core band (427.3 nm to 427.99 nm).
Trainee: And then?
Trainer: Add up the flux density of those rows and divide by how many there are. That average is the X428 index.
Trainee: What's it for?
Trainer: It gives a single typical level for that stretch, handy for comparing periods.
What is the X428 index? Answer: 9.2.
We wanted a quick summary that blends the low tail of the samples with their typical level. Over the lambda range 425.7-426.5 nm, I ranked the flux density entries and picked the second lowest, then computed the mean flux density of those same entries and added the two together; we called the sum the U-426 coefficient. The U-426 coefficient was 17.0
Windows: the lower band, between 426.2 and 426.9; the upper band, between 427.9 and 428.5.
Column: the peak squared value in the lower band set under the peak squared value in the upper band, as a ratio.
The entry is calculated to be 1.01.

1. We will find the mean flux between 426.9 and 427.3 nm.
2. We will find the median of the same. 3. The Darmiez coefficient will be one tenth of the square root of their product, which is 0.84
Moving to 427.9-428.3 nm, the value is 0.81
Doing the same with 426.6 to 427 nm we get 0.84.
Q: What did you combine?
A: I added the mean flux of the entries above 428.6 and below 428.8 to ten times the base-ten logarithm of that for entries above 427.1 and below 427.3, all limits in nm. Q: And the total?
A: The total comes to 17.4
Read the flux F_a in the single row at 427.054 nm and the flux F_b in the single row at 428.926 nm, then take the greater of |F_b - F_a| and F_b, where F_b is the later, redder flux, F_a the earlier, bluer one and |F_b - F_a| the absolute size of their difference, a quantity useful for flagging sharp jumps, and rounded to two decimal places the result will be 6.74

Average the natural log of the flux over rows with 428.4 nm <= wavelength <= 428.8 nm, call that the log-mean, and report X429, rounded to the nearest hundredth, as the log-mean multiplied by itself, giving 4.35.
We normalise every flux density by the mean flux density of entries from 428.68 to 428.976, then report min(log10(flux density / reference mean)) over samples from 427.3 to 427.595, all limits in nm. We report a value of -0.027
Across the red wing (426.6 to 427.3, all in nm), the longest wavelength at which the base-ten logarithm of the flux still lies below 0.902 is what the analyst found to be 426.857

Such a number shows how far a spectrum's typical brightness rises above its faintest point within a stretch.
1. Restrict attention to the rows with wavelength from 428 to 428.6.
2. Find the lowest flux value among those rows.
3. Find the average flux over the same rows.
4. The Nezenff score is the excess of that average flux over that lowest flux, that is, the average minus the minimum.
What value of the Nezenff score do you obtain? 1.5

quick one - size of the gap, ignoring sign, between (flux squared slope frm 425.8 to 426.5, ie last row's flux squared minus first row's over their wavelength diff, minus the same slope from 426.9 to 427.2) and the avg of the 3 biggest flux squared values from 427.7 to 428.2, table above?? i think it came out 32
